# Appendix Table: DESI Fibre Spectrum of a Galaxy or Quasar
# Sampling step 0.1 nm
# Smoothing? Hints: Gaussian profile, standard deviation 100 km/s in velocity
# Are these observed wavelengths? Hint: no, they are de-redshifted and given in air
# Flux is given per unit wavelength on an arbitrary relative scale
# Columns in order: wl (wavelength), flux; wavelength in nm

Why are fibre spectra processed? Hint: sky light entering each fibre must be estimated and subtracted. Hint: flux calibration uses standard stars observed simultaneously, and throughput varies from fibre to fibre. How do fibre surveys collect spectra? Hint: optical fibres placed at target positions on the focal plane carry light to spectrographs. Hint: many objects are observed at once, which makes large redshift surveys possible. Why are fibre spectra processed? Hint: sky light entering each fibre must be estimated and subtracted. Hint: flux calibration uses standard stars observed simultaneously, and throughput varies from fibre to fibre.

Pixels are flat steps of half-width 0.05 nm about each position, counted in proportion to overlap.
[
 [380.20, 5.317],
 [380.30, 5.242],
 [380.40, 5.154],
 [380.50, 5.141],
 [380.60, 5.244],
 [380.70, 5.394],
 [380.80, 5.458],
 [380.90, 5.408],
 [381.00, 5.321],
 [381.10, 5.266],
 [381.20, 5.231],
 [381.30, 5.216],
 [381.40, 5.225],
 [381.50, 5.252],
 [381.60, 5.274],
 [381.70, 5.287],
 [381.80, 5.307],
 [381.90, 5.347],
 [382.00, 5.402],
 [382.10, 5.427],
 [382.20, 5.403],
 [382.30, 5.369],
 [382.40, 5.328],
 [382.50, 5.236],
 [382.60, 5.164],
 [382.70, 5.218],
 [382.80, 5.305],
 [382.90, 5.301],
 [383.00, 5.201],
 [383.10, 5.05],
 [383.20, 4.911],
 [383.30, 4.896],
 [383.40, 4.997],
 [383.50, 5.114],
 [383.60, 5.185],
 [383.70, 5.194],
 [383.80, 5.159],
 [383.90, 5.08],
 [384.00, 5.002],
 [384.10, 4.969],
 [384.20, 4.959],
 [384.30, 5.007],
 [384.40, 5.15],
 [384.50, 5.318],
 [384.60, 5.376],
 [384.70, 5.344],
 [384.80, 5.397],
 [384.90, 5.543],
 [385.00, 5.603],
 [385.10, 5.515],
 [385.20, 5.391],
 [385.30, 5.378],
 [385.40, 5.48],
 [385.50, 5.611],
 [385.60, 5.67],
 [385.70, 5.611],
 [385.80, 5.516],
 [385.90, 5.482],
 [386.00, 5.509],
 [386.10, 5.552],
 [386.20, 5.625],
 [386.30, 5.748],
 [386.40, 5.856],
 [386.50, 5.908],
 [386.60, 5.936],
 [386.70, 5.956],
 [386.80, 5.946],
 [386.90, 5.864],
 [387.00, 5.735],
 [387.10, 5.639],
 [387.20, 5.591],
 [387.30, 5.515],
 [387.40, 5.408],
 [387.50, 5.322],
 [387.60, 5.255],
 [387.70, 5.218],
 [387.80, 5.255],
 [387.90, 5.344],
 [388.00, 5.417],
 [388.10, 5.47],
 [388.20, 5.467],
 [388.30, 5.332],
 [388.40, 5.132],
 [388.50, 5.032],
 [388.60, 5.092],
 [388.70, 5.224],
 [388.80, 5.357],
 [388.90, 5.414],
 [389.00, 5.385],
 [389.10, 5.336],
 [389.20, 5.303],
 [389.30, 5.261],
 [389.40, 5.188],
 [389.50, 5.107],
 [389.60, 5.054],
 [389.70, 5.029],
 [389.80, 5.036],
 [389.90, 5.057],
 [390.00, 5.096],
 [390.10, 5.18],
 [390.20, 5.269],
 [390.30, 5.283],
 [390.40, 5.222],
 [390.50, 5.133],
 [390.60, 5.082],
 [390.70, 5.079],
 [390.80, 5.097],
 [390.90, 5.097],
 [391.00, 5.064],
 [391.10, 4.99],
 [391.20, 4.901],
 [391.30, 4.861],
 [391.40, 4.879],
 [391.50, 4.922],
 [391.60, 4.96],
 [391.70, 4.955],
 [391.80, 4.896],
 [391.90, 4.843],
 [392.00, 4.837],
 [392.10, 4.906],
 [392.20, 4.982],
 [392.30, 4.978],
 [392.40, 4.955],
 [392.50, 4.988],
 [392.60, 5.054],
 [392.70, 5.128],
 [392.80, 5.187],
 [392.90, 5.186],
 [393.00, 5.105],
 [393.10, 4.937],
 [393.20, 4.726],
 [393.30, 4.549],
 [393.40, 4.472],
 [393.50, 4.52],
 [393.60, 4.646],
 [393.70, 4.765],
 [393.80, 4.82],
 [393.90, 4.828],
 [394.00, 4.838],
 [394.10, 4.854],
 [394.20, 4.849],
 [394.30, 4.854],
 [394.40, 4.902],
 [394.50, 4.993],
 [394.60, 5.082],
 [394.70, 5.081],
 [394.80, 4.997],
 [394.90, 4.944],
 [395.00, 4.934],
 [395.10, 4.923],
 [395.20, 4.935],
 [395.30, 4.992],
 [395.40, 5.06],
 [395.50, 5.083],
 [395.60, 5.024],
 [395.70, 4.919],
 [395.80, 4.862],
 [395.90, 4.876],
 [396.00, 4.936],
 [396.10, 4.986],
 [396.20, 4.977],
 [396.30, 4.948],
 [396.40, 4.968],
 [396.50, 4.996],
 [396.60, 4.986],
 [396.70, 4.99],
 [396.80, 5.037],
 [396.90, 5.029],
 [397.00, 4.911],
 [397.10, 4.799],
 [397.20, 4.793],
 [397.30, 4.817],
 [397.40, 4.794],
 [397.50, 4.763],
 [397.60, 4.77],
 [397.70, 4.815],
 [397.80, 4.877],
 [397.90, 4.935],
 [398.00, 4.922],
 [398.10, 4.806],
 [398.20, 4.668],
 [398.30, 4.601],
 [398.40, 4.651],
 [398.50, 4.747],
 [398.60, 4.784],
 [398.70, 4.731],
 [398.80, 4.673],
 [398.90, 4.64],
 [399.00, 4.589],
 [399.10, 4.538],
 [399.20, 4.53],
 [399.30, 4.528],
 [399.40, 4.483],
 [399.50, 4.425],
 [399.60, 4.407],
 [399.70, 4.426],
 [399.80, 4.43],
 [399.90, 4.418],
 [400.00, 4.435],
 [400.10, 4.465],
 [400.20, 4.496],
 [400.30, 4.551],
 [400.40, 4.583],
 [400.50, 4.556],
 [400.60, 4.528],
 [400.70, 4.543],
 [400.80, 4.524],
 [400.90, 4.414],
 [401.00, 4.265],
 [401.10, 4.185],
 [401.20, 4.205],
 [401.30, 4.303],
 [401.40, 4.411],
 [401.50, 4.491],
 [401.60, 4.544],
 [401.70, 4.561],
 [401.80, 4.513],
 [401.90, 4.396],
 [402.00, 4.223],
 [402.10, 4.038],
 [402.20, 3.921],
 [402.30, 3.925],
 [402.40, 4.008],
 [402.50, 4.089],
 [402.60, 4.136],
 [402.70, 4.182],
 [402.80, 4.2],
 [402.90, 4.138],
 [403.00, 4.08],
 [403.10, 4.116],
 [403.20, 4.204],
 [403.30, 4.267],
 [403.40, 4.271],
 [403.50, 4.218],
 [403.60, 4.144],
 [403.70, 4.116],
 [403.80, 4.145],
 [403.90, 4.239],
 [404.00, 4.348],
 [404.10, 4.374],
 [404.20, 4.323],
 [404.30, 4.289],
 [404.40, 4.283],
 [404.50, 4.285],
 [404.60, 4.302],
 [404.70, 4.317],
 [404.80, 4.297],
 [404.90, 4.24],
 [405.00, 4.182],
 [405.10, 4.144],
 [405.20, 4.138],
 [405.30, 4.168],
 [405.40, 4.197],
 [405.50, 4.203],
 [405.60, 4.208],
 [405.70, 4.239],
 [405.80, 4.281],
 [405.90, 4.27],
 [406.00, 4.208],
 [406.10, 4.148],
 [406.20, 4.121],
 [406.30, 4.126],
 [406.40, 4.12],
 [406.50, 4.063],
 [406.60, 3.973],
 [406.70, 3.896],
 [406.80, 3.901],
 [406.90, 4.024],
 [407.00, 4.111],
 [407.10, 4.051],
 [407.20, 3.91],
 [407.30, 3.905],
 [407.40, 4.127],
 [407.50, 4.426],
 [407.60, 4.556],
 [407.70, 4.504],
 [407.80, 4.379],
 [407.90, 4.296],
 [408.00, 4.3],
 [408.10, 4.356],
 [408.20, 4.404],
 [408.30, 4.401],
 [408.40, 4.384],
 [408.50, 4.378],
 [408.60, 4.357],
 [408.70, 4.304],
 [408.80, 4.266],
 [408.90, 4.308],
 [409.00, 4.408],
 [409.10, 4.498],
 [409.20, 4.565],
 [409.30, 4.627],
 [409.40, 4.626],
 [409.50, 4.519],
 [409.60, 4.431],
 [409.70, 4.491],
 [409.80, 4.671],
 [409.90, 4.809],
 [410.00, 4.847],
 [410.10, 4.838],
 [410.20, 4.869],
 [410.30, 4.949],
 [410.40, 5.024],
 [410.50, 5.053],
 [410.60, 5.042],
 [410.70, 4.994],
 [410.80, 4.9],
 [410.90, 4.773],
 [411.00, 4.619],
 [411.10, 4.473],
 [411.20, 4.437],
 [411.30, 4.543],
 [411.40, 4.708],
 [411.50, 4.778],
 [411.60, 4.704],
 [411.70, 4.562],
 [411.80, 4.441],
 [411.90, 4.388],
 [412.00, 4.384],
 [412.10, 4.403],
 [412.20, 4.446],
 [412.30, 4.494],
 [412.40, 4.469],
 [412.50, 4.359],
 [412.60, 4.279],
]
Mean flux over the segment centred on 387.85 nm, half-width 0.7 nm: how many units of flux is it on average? 5.34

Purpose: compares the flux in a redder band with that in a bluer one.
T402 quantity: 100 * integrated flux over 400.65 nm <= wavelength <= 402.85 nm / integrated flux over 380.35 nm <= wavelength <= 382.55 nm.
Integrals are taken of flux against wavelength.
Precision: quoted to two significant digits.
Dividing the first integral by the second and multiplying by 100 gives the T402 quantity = 81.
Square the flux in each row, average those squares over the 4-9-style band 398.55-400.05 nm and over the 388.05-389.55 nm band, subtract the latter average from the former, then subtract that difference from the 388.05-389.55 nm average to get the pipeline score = 35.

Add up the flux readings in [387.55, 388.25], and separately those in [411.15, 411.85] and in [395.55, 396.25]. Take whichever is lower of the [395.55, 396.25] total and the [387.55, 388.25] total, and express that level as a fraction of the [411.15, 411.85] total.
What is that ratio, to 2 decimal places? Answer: 1.07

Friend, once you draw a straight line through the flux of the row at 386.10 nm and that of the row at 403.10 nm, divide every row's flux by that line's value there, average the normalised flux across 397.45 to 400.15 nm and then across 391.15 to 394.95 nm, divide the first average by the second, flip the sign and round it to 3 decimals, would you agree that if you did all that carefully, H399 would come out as -1.047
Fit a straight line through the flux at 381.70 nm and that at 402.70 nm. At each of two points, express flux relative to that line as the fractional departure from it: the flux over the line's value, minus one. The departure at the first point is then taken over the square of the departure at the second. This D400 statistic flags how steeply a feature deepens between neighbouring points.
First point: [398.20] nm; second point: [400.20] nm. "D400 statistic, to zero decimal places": 32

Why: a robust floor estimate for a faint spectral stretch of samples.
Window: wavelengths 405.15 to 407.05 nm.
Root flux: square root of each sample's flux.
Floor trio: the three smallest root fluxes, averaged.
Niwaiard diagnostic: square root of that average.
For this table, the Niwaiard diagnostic 1.41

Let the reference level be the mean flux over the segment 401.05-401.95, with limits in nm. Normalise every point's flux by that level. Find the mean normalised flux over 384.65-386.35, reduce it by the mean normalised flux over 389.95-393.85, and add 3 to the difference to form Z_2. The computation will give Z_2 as 3.13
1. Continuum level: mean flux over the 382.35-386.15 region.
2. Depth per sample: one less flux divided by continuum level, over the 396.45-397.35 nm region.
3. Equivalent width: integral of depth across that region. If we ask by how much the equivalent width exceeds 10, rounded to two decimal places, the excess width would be -9.94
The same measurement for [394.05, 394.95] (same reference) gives -9.94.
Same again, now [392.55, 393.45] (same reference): -9.94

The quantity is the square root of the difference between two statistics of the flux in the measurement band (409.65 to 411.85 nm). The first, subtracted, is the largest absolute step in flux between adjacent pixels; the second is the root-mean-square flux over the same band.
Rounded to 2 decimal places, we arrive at 2.14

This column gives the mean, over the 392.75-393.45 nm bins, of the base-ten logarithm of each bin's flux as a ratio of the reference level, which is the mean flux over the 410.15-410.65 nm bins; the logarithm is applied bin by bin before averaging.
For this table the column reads -0.01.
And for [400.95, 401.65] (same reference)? -0.06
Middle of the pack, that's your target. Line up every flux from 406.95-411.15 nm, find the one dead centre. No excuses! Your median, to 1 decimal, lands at 4.5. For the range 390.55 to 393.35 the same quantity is 5.0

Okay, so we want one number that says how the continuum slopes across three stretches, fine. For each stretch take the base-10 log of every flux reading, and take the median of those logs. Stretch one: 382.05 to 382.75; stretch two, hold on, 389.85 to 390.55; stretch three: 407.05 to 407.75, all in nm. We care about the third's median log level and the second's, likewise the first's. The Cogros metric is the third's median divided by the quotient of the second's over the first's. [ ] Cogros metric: 0.626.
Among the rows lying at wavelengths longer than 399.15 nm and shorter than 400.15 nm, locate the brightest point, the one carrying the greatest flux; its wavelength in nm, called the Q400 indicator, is 399.20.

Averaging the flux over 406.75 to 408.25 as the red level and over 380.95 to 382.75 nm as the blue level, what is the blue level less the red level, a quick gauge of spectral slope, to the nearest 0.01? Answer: 1.08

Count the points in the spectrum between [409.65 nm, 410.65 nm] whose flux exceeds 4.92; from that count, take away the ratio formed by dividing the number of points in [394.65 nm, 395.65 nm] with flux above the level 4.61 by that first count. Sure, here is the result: 1.5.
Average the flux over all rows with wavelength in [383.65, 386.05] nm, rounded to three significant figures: 5.34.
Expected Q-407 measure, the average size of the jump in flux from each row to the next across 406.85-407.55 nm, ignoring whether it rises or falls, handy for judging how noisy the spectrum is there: 0.14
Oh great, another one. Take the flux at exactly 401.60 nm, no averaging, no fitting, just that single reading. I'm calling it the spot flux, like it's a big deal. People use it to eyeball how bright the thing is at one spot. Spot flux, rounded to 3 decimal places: 4.544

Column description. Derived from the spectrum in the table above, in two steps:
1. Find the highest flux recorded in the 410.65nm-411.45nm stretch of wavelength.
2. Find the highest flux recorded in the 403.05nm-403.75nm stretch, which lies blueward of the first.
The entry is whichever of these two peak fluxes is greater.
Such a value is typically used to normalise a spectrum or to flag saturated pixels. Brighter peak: 4.99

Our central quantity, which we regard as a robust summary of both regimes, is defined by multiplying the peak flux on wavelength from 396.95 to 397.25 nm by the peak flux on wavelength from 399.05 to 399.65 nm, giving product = 22.3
